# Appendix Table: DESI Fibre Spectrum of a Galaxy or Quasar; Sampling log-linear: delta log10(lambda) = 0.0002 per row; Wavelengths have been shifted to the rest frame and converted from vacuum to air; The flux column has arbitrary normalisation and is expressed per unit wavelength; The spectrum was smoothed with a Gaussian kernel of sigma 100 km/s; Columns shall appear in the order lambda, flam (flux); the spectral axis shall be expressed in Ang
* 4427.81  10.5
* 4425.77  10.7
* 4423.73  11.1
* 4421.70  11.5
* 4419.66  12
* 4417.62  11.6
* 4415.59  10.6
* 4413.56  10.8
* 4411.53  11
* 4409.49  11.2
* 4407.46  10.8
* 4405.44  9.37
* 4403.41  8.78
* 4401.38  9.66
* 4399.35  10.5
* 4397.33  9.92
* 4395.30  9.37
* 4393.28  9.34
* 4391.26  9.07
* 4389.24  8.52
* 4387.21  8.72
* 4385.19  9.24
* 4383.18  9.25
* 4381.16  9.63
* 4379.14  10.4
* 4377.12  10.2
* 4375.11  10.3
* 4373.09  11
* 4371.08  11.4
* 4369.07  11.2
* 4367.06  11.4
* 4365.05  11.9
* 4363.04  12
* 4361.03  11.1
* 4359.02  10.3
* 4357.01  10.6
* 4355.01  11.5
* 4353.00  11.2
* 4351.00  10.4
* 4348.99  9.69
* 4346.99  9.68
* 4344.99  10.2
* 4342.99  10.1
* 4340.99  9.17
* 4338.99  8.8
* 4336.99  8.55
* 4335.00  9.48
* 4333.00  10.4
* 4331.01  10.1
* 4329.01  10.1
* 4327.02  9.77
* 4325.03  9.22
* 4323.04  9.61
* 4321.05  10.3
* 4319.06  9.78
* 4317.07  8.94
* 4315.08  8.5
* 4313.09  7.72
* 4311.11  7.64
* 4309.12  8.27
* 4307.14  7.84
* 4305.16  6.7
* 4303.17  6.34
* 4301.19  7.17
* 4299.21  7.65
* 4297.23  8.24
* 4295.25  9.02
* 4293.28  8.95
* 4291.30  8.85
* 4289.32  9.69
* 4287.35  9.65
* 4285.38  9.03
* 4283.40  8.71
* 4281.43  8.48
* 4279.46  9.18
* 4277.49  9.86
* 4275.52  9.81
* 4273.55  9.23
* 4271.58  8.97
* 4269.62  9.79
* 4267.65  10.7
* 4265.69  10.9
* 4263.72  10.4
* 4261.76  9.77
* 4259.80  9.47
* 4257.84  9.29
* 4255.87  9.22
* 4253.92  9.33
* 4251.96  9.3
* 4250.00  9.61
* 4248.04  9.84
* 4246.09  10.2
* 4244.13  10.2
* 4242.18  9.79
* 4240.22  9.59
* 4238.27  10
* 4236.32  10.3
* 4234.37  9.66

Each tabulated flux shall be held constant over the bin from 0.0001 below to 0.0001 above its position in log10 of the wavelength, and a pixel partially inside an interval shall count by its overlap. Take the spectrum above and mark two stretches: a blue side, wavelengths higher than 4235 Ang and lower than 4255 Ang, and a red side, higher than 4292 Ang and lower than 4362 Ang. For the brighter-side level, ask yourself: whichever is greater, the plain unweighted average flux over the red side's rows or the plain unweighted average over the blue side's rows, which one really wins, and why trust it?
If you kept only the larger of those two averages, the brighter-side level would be 9.8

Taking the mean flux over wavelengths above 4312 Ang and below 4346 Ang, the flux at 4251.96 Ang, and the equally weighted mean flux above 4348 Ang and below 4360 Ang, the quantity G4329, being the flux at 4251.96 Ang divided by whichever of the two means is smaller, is 0.98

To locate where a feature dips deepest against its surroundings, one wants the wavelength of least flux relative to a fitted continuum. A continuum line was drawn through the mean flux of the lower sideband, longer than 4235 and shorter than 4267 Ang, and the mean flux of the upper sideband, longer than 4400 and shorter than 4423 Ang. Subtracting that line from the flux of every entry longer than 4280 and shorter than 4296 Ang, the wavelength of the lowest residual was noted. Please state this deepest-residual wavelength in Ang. 4281.43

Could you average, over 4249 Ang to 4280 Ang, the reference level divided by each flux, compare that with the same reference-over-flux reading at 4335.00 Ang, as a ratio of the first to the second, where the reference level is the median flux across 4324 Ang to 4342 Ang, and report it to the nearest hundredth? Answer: 0.98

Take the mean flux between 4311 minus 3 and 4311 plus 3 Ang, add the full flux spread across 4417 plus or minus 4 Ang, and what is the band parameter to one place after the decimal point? 9.3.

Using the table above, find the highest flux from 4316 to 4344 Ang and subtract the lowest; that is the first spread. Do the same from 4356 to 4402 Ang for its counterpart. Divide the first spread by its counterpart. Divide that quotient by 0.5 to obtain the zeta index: 1.1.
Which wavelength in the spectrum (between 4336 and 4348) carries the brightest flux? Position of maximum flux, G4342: 4344.99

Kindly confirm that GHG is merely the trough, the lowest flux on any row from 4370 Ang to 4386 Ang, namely 9.24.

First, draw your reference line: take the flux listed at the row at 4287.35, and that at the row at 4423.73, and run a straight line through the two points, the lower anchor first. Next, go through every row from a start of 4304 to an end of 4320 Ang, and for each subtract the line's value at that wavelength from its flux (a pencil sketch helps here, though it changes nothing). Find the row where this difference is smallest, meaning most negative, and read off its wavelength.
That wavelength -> 4305.16 Ang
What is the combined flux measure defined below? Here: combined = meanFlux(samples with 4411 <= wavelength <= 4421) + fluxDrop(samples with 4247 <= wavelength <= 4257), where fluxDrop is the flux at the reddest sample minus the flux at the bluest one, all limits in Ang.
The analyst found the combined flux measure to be 10.6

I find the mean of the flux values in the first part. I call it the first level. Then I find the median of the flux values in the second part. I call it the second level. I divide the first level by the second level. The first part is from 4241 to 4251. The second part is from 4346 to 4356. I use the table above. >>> 0.95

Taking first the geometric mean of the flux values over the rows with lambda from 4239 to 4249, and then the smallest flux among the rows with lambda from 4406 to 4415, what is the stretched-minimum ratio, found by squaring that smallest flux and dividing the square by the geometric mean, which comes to 12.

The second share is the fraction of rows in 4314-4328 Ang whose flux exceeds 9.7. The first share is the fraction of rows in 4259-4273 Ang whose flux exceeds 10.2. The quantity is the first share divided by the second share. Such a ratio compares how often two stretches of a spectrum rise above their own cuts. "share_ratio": 1.0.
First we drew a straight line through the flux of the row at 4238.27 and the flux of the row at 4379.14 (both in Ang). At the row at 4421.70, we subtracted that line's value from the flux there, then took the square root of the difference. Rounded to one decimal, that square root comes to 1.0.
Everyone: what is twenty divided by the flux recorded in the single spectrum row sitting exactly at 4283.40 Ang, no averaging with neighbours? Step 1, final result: 2.30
